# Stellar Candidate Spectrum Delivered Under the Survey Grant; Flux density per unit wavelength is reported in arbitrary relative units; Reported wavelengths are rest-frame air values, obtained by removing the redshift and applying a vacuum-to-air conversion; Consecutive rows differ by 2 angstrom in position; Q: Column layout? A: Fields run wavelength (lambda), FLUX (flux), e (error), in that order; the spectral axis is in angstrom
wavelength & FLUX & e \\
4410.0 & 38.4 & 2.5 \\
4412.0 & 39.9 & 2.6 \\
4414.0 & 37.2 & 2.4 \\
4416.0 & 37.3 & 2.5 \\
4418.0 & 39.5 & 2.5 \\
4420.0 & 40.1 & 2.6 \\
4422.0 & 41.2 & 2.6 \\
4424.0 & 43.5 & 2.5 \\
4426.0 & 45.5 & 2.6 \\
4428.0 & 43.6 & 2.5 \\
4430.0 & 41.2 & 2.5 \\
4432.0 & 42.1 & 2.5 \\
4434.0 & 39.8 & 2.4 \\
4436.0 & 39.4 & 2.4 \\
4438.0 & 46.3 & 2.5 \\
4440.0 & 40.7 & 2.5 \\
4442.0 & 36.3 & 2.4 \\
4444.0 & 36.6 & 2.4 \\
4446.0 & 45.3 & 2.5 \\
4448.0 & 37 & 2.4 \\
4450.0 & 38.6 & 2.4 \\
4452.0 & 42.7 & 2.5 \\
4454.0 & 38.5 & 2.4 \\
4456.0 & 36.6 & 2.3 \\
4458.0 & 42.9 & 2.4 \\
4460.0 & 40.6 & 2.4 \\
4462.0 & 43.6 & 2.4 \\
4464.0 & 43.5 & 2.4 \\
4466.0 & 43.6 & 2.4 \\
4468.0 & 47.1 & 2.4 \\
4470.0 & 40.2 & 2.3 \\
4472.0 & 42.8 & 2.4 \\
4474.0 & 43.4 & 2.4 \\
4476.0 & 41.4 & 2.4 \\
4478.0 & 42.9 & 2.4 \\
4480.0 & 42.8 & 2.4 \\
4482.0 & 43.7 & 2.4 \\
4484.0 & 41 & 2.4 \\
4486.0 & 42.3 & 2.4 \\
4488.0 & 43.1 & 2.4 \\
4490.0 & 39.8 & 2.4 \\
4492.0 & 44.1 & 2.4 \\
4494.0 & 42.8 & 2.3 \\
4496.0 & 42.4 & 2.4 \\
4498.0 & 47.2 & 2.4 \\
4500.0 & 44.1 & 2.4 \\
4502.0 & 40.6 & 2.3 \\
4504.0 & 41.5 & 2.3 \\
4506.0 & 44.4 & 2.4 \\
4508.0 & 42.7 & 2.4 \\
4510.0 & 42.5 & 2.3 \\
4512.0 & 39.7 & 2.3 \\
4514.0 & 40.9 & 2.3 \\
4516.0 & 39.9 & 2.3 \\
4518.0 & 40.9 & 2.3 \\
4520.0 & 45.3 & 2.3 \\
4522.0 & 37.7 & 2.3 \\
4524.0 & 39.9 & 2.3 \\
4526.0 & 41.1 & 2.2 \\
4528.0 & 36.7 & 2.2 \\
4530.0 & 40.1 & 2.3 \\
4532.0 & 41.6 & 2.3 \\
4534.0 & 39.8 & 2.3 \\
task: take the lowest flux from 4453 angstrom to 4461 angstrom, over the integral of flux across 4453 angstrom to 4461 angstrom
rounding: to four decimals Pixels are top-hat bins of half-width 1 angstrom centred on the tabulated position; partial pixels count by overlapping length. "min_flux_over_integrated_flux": 0.1154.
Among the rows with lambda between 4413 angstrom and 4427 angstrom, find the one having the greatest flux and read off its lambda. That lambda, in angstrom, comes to 4426.0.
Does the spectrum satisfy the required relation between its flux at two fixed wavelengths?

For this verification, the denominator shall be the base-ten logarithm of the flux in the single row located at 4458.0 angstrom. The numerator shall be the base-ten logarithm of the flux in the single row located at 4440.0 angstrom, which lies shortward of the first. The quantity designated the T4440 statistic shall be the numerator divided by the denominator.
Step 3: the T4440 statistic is 0.986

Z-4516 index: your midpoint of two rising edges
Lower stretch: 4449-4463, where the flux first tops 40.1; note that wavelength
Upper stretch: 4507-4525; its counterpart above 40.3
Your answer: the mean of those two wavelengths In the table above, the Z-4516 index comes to 4480 angstrom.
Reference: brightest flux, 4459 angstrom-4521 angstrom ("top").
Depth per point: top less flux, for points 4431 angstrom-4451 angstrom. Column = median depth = 7.6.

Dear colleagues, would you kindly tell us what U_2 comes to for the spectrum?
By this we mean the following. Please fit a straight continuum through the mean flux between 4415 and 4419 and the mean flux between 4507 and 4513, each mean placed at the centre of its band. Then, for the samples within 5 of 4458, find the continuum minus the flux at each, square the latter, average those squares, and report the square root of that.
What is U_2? 2.6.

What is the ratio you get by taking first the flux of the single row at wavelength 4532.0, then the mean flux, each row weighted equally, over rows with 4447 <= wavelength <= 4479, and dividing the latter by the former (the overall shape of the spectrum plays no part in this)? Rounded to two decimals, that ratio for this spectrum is 1.00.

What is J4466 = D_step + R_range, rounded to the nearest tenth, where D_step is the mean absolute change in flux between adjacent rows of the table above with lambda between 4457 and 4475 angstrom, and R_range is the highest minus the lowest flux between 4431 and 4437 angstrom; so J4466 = 5.1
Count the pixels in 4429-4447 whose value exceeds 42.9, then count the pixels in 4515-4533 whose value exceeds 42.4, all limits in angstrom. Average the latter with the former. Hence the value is 1.5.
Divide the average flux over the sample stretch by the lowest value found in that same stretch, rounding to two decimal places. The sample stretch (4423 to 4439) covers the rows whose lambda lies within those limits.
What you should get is 1.08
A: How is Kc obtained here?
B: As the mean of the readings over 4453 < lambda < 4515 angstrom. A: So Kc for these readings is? 42.3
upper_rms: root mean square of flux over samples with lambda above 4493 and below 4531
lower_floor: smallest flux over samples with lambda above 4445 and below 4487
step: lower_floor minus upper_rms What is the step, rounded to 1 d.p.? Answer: -5.1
